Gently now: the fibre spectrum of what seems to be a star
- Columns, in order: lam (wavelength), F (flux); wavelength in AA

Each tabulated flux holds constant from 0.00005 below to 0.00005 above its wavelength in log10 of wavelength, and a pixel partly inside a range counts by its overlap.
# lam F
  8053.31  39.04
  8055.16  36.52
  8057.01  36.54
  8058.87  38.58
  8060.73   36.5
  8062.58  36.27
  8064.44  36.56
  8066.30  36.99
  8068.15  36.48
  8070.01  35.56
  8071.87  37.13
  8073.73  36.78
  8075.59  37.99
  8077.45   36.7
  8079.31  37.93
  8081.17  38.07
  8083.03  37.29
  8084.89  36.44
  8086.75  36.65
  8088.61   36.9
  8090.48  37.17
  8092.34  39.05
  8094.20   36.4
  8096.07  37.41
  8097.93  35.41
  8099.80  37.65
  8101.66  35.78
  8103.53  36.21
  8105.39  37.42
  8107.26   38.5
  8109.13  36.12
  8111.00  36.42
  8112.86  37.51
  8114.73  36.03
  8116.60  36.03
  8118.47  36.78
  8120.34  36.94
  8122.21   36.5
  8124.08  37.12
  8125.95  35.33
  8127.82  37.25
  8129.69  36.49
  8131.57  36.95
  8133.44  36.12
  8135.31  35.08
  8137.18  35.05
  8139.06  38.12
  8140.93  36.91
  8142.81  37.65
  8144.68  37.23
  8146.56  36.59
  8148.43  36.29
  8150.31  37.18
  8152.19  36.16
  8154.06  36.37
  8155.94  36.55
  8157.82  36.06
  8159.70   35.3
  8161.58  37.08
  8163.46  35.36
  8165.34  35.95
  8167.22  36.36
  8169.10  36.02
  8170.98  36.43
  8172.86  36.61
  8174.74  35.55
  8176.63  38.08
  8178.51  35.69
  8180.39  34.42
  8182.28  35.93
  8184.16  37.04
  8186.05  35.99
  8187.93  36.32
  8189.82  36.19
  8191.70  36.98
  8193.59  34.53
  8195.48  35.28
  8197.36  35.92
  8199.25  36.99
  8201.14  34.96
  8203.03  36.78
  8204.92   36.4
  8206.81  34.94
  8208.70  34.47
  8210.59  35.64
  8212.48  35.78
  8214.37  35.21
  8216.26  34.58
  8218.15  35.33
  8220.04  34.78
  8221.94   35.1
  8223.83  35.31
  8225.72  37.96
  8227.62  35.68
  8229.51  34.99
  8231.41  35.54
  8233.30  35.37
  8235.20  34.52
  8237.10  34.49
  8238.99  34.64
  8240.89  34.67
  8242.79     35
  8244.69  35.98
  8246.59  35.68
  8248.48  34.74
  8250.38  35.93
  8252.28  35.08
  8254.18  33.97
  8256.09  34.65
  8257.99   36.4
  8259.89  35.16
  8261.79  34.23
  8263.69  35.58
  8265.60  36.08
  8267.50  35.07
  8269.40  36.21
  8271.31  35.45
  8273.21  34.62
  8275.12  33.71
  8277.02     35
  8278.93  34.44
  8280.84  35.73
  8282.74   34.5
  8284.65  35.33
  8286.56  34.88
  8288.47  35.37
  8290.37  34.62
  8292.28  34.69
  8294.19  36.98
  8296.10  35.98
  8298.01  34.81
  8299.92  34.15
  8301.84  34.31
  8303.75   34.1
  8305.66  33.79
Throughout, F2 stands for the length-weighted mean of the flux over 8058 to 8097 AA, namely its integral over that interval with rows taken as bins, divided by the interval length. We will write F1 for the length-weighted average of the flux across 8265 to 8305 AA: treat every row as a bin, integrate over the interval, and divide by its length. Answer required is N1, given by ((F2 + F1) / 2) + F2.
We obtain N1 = 73.1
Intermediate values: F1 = 35.0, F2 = 37.1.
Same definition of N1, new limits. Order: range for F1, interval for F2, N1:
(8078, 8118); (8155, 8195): 72.6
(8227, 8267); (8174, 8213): 71.4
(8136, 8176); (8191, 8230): 71.6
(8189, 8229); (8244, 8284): 70.6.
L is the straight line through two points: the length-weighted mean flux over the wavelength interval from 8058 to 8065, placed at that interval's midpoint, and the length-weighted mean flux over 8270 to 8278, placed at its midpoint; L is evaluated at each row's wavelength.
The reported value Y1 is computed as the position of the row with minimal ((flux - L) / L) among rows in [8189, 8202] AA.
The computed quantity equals 8193.59 AA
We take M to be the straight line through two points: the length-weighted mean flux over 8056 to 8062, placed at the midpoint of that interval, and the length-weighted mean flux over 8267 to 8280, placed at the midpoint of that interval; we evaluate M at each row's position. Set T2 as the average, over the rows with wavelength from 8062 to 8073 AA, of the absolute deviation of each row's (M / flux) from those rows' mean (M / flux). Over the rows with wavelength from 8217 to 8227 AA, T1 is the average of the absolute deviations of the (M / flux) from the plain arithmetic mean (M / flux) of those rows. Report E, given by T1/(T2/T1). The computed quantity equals 0.05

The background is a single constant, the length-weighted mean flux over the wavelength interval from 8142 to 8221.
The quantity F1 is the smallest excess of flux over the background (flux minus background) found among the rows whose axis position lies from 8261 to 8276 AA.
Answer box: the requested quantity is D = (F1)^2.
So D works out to 5.3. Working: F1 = -2.3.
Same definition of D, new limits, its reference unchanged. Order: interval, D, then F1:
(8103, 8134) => 0.5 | -0.7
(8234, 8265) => 4.2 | -2.0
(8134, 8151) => 0.9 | -1.0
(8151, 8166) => 0.5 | -0.7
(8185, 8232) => 2.4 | -1.5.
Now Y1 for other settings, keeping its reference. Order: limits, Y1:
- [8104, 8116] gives 8114.73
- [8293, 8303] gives 8299.92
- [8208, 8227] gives 8208.70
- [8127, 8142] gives 8137.18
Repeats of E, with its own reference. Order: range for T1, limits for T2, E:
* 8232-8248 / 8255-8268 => 0.01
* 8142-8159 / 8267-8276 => 0.01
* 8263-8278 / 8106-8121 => 0.02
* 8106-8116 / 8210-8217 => 0.05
